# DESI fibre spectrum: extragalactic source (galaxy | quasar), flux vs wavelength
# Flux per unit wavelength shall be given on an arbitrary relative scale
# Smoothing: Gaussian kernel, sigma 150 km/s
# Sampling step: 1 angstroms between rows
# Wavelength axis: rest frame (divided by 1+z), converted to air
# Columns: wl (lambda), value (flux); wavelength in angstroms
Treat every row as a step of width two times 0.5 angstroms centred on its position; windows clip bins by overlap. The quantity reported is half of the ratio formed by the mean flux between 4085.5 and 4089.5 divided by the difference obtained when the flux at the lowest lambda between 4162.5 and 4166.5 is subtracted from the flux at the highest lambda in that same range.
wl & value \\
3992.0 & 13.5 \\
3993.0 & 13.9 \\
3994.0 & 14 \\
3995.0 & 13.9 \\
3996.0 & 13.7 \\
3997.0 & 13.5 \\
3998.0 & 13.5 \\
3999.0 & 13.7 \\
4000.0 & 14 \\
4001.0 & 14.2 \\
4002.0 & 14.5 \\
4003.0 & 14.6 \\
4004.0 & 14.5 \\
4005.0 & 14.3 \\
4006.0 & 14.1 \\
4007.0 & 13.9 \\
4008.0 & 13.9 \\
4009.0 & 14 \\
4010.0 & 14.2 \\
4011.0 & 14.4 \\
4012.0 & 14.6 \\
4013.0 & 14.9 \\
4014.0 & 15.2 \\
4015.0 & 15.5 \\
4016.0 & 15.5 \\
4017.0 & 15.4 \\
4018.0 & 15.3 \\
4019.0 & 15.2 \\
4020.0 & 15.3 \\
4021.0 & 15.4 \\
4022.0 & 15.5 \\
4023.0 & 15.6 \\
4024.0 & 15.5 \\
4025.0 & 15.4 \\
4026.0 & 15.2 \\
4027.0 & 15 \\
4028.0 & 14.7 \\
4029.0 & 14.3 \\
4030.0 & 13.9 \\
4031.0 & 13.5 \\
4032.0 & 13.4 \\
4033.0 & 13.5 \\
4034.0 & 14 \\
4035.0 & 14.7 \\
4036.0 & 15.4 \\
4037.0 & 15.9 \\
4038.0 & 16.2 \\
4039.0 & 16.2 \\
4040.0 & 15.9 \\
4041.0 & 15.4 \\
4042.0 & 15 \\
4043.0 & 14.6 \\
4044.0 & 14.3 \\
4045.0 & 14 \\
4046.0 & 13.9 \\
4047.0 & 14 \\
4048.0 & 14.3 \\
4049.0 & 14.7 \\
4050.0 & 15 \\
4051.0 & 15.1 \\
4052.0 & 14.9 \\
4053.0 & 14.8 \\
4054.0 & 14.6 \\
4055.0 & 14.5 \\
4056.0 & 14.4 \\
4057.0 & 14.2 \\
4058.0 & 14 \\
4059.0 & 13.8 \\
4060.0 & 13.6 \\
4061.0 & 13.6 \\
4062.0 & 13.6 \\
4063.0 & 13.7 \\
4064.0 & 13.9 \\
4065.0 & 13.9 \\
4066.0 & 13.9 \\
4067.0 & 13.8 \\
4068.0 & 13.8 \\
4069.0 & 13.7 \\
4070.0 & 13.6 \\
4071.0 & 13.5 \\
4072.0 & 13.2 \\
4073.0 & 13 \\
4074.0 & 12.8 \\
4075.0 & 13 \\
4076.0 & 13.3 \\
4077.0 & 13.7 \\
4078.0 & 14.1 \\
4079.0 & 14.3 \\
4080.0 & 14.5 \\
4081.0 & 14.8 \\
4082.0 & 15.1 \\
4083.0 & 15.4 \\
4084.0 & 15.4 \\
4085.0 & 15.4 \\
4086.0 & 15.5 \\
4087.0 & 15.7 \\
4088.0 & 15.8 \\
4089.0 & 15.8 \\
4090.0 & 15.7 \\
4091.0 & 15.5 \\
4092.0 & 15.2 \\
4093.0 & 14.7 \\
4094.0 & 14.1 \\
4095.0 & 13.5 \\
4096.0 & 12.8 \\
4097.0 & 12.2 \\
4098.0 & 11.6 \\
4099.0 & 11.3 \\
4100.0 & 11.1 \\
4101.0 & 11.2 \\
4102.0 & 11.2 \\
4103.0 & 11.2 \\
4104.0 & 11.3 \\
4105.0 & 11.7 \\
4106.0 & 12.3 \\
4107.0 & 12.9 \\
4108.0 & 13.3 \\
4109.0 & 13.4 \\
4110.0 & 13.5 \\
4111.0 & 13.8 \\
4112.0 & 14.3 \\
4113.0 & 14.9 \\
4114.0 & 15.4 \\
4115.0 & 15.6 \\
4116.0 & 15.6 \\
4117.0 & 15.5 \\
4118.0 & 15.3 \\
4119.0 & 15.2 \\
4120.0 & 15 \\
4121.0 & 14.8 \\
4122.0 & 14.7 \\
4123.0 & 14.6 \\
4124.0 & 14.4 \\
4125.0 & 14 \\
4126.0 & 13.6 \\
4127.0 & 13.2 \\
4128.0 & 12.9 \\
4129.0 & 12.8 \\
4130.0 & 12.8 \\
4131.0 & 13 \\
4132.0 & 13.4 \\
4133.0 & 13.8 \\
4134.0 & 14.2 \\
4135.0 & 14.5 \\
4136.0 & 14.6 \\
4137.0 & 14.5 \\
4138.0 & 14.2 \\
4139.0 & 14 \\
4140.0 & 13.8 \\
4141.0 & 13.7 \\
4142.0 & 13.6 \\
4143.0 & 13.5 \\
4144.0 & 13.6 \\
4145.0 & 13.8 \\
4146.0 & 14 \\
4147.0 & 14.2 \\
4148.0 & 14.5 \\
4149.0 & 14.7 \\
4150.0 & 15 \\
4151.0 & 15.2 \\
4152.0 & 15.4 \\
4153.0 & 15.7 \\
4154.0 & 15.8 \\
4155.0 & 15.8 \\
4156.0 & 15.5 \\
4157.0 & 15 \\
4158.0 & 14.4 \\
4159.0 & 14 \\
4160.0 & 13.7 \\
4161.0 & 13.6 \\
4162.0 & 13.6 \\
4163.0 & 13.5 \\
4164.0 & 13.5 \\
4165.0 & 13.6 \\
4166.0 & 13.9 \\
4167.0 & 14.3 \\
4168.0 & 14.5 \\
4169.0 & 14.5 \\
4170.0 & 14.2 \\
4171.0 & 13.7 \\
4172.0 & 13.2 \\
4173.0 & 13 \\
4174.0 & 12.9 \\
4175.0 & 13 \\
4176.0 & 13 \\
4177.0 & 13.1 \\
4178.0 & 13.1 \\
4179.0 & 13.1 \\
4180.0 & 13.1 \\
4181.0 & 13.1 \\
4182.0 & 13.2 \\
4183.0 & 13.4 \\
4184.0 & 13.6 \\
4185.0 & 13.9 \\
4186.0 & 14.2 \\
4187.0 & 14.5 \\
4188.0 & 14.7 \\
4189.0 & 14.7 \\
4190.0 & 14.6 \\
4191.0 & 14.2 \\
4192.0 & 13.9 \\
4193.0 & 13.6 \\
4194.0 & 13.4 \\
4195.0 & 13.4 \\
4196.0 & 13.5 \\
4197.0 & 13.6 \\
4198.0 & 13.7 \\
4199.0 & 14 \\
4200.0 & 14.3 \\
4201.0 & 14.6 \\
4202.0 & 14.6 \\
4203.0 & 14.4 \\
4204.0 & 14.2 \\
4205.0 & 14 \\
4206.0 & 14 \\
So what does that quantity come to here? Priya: 20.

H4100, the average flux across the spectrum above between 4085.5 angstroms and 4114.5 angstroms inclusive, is 13.5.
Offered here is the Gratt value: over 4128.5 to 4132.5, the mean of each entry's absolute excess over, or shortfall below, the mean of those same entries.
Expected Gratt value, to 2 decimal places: 0.20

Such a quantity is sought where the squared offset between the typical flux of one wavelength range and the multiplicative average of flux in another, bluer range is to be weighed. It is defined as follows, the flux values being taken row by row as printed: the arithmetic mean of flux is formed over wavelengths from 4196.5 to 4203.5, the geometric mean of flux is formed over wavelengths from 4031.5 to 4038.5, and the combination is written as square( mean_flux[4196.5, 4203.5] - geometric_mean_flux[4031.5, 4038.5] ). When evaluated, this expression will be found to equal 0.3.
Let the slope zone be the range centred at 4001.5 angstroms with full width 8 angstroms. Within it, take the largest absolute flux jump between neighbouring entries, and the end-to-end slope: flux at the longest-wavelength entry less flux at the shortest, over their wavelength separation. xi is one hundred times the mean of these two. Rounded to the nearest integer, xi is 21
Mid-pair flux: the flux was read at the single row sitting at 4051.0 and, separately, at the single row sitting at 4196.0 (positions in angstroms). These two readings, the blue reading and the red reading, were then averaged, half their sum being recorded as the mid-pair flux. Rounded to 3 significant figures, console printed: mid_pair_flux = 14.3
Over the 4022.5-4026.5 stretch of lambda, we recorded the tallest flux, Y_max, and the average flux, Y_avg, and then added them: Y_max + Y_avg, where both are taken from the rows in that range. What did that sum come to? 31.0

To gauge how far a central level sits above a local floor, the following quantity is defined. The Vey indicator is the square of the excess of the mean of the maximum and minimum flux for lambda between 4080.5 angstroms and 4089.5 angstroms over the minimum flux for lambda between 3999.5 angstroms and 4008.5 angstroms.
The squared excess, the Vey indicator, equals 2.0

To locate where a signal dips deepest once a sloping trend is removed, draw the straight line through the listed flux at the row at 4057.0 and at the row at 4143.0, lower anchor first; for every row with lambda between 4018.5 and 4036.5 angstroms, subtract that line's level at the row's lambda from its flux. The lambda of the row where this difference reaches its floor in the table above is 4032.0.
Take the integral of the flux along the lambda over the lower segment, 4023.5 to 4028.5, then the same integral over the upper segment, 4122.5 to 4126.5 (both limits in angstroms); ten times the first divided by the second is 13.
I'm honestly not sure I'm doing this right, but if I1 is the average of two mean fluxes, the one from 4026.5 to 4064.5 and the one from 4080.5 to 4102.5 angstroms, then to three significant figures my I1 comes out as 14.3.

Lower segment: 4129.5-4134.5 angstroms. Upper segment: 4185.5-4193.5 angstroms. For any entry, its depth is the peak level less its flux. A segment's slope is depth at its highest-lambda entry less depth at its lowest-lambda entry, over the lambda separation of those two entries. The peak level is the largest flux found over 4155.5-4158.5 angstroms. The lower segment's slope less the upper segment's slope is -0.44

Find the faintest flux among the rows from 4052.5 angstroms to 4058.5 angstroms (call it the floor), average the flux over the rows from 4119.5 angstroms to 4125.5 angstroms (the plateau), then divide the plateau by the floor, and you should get 1.04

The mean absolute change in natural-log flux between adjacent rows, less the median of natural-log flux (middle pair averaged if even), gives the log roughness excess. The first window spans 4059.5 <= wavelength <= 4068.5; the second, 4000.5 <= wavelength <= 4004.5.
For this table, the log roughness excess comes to -2.67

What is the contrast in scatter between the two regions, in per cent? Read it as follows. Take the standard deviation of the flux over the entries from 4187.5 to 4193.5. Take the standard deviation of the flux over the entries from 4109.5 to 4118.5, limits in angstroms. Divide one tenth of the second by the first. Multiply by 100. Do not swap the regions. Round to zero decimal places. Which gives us 18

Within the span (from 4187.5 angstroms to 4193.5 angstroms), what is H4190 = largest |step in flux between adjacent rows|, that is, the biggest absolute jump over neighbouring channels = 0.40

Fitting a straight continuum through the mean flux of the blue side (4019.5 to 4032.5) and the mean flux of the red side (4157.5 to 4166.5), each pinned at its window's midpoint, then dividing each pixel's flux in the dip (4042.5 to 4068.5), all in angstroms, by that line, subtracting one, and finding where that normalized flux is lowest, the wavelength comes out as 4060.0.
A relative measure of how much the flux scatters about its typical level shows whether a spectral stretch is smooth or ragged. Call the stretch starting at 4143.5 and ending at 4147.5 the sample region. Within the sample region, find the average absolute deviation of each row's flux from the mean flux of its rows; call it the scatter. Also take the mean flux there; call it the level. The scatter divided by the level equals 0.014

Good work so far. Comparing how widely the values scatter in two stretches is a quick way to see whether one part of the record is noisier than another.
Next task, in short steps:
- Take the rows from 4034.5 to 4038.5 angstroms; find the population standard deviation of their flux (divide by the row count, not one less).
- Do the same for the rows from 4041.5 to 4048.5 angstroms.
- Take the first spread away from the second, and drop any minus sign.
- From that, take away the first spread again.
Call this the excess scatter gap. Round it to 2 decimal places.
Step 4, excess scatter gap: -0.36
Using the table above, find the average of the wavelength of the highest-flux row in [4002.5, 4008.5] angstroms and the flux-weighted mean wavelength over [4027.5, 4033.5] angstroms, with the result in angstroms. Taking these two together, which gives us 4016.7 angstroms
